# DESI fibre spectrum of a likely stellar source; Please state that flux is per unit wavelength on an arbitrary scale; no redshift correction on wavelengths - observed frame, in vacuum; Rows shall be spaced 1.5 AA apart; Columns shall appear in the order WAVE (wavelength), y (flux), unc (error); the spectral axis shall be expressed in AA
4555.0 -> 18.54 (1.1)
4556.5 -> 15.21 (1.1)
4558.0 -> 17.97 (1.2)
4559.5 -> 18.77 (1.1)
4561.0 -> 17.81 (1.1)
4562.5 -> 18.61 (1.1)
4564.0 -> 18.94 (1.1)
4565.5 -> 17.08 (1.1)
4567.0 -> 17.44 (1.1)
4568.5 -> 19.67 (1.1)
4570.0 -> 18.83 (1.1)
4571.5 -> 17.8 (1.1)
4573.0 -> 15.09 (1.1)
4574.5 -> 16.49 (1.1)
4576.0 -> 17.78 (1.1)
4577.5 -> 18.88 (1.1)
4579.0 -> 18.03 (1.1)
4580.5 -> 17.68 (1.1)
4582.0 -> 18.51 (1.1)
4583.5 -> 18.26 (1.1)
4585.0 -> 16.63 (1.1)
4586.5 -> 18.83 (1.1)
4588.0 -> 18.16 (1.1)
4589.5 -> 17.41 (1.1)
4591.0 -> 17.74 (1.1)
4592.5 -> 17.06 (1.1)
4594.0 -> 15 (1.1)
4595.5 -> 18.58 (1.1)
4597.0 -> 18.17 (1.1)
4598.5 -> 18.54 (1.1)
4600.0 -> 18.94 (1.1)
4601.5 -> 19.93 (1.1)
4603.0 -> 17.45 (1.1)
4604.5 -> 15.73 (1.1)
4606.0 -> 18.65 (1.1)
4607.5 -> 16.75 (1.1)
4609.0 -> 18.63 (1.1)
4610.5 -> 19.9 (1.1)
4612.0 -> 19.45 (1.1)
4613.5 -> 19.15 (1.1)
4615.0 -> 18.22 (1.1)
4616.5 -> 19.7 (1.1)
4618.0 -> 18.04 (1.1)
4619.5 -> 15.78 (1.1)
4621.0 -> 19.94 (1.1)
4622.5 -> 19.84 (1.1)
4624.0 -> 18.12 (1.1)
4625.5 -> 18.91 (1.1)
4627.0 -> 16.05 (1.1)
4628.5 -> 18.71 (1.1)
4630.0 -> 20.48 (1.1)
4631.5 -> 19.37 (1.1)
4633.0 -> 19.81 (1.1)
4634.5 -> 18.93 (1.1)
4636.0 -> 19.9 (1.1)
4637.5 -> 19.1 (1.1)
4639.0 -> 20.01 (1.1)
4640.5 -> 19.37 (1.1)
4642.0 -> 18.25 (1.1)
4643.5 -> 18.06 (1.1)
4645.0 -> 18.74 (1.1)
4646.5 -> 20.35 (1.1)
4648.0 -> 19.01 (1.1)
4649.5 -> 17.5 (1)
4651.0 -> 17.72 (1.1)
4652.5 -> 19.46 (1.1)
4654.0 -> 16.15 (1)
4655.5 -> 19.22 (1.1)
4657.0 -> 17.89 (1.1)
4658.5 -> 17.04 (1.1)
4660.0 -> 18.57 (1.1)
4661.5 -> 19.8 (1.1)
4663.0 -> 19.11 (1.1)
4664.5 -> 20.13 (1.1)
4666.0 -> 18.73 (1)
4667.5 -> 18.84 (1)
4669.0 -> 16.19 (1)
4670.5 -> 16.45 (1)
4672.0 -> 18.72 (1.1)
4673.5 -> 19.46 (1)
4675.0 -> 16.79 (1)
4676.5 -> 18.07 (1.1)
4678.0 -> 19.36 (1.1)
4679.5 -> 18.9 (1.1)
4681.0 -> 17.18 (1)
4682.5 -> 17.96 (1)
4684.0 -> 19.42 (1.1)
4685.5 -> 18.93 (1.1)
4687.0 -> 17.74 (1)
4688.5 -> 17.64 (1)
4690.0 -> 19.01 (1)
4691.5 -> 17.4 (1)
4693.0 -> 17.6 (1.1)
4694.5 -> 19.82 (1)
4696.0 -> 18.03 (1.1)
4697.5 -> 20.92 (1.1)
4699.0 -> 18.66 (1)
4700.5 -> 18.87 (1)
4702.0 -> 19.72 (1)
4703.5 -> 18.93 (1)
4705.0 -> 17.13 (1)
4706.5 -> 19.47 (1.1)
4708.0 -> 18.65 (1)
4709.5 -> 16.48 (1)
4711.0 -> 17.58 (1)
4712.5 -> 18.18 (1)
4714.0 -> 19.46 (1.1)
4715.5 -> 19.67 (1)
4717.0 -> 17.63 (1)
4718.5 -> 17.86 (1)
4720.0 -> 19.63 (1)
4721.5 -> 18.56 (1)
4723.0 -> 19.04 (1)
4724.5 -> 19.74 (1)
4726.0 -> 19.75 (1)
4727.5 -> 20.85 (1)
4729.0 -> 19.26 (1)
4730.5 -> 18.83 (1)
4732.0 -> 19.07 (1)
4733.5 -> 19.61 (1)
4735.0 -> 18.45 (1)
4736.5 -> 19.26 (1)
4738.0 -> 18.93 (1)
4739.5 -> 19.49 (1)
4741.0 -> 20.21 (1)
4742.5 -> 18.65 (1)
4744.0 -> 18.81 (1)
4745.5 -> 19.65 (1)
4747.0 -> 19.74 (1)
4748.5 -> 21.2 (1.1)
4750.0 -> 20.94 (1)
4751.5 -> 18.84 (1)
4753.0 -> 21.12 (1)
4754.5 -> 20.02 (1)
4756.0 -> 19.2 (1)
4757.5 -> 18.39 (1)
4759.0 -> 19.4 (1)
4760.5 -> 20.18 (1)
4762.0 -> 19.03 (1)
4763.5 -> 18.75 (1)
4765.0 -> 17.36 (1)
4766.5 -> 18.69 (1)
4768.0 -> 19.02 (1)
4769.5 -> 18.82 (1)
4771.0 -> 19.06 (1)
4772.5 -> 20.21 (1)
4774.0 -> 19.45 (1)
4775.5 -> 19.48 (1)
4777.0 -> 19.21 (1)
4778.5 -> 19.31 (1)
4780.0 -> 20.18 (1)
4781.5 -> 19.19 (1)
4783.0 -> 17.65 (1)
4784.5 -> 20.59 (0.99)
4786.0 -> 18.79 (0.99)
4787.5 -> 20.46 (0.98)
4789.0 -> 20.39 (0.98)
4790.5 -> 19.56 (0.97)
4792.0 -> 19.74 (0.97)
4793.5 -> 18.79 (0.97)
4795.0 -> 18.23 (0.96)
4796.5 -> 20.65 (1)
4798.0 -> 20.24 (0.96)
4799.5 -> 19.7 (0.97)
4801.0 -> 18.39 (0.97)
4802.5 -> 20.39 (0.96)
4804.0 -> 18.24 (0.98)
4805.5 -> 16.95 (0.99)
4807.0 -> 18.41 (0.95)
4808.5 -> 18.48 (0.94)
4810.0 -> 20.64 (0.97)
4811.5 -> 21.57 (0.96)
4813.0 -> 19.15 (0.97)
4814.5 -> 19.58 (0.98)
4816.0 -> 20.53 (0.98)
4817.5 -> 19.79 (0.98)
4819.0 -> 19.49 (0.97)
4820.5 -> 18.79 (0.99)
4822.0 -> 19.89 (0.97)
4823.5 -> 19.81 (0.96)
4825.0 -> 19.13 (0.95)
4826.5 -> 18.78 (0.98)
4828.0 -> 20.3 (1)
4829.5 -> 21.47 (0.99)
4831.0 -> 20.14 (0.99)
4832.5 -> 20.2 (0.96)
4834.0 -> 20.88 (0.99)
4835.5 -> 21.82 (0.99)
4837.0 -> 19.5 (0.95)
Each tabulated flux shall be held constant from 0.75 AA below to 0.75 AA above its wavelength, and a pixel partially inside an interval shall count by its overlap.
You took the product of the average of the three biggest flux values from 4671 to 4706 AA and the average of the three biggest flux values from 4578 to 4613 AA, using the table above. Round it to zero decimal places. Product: 398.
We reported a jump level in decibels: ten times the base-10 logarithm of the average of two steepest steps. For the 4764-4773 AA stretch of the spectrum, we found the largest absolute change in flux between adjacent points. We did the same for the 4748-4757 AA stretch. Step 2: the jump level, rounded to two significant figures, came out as 2.6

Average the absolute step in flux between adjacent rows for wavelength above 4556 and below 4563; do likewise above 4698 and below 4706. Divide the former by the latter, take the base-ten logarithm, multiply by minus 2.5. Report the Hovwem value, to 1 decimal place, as -0.4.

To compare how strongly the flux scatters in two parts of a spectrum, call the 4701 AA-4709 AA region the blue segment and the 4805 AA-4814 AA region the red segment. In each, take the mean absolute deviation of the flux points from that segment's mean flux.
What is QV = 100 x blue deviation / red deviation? 56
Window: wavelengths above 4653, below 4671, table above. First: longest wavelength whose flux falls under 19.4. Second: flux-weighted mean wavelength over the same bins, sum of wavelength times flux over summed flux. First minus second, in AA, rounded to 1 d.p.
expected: 8.3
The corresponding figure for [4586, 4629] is 20.8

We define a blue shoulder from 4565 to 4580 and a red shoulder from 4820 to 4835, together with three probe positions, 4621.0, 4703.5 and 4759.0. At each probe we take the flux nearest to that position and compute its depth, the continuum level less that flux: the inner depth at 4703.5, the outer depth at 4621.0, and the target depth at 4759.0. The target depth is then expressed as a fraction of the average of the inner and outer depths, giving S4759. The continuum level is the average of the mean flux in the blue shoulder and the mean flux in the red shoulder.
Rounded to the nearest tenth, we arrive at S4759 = 0.9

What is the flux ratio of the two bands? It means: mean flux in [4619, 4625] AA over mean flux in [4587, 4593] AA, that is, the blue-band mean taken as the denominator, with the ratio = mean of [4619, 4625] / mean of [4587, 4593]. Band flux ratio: 1.05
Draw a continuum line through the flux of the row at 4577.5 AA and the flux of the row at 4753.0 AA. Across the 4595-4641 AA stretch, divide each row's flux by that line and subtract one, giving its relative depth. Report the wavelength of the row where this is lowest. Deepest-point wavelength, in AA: 4619.5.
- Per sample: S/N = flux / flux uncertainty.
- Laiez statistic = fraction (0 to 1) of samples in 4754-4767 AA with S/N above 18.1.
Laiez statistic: 0.9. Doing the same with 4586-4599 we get 0.0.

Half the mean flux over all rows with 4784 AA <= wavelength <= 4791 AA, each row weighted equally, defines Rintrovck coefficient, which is 10.0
